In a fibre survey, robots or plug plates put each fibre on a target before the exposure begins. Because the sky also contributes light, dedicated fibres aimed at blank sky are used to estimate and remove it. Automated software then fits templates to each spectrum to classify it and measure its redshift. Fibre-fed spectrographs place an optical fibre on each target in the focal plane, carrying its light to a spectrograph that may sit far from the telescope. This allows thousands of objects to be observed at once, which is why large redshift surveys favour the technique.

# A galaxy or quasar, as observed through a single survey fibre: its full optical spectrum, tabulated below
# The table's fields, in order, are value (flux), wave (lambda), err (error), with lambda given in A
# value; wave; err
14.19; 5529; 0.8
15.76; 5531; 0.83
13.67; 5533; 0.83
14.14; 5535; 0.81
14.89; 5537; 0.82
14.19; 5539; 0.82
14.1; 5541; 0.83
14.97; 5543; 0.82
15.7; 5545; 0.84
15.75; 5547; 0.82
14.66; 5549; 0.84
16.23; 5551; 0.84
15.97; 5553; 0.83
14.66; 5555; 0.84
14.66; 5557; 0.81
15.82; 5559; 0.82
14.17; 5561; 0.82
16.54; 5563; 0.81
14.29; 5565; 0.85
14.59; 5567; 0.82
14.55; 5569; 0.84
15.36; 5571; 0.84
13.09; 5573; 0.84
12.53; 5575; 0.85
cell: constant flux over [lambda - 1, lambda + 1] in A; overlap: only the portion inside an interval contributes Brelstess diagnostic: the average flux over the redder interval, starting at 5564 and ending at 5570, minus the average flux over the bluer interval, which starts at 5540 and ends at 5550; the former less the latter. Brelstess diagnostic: -0.56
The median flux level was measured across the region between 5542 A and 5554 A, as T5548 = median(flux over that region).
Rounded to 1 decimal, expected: 15.7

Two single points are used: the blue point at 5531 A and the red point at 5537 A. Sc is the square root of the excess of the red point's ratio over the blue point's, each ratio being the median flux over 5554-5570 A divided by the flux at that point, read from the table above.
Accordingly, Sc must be 0.23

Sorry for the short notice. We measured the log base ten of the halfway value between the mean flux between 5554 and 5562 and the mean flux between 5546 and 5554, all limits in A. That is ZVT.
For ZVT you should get 1.18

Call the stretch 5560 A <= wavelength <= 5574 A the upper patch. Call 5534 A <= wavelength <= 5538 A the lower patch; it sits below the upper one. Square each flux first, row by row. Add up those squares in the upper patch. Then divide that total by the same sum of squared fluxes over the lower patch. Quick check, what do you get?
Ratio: 3.6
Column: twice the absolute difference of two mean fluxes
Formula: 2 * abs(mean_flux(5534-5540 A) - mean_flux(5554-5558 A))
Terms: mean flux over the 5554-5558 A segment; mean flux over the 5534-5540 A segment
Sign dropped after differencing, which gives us 0.51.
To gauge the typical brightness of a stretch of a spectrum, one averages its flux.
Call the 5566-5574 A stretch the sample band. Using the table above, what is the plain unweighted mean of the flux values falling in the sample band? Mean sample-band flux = 14.40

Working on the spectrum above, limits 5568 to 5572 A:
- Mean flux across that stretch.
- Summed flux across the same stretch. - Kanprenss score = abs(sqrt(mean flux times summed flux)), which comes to 21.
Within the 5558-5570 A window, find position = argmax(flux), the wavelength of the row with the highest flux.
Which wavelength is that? 5563 A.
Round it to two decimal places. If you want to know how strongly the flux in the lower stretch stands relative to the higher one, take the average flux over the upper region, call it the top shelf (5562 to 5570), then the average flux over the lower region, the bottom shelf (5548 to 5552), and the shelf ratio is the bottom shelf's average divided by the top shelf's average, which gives 1.03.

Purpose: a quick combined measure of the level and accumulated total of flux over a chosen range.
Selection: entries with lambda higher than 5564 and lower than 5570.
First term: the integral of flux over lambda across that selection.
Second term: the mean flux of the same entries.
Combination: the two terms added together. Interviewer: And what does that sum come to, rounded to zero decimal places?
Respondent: 101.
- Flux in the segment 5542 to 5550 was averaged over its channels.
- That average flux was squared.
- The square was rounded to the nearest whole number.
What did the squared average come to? 233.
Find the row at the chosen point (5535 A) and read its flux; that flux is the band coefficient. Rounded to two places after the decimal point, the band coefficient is 14.14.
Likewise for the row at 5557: 14.66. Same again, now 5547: 15.75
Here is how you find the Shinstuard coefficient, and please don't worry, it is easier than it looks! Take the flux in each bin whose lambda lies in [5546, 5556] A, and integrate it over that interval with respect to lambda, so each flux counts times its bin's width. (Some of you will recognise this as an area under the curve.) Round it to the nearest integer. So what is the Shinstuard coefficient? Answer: 155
